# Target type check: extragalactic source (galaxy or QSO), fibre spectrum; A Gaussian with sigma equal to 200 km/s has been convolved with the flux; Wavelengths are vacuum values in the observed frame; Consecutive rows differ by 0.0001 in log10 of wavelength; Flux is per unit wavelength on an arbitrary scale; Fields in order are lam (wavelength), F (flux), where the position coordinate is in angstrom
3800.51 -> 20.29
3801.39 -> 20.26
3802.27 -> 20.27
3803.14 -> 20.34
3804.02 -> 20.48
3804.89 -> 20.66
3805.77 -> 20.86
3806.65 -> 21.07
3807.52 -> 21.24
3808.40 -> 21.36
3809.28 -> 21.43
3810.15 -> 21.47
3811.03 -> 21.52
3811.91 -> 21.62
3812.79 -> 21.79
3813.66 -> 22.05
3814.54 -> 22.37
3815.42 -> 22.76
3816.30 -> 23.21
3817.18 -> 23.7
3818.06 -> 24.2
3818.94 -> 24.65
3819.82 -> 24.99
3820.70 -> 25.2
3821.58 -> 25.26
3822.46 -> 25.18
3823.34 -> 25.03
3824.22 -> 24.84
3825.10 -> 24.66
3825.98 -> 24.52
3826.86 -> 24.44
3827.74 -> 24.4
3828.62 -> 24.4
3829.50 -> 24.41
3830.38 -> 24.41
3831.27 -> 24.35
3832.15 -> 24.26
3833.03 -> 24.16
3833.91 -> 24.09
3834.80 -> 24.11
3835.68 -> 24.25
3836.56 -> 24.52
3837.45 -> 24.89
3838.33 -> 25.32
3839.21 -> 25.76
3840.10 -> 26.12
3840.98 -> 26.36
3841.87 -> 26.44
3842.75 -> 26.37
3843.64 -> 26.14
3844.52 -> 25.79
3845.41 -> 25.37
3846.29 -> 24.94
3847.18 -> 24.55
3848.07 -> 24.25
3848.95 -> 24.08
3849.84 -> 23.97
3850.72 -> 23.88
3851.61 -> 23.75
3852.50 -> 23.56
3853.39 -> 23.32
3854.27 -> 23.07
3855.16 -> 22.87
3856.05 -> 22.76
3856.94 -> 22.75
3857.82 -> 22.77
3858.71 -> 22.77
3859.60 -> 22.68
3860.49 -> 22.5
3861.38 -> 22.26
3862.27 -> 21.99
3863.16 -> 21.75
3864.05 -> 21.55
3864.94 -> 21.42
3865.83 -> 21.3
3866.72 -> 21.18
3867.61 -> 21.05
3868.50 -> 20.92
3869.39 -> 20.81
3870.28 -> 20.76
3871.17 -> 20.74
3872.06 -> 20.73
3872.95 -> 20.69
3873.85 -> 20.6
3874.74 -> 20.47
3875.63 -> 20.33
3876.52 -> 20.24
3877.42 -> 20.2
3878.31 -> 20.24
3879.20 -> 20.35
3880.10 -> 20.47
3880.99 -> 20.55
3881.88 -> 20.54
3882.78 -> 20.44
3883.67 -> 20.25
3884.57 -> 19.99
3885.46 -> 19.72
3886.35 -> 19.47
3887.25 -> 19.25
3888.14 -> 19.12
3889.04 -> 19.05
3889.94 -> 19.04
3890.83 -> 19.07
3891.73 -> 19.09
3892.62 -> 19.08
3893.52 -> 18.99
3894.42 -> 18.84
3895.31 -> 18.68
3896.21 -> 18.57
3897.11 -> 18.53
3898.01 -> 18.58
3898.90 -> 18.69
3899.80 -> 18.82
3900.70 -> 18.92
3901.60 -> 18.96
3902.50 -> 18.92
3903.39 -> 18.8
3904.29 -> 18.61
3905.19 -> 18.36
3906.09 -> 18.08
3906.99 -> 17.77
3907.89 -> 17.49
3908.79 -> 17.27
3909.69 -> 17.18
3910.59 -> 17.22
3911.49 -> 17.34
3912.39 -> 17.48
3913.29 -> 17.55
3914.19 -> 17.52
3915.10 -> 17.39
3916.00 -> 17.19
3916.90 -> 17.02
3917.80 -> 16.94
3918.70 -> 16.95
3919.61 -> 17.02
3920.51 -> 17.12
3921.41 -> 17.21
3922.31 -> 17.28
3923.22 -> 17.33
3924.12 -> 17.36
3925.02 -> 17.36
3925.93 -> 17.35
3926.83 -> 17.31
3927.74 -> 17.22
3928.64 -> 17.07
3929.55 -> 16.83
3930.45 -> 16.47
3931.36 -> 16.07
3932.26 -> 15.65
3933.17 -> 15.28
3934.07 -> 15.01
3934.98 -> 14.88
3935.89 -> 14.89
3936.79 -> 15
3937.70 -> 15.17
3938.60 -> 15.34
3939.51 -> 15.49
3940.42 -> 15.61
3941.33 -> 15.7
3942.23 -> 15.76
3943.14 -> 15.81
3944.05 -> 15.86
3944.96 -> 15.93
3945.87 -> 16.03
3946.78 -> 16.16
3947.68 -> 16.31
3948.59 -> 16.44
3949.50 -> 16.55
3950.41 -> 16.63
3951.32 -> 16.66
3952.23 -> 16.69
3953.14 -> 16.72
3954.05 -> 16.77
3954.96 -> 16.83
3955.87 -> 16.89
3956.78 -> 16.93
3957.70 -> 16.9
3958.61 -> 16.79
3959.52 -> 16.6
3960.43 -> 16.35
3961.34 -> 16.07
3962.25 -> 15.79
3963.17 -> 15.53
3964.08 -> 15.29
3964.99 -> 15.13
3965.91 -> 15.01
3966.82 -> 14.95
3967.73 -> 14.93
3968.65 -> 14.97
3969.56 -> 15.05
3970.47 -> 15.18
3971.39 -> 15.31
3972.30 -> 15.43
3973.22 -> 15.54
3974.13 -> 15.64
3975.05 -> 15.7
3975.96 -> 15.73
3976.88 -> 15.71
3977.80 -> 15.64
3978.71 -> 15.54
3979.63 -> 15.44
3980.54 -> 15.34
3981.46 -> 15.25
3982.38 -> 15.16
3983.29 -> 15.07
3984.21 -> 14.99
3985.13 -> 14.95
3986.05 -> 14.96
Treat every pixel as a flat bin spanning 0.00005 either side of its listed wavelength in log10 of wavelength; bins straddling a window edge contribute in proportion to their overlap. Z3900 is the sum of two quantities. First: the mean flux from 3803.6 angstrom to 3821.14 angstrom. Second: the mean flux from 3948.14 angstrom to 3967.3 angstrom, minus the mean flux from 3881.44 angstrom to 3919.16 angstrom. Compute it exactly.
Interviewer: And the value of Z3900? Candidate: 20.1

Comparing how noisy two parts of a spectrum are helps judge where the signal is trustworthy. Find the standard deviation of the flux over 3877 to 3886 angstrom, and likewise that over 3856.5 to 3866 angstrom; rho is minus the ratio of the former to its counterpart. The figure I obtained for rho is -0.45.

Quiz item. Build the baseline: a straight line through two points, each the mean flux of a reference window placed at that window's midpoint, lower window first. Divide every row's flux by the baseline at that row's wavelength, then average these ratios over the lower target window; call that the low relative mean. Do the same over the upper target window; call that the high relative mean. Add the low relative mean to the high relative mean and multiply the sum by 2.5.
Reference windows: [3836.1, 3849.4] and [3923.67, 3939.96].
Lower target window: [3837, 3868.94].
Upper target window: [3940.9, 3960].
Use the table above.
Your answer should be 5.33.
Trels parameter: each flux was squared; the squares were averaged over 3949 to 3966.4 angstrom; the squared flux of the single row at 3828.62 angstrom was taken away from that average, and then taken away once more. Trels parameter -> -924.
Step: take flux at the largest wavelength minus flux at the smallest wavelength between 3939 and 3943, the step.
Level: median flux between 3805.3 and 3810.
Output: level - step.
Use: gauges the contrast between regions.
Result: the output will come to 21.0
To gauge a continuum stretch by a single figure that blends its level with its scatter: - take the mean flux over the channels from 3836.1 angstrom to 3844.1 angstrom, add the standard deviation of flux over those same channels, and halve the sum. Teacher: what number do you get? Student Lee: 13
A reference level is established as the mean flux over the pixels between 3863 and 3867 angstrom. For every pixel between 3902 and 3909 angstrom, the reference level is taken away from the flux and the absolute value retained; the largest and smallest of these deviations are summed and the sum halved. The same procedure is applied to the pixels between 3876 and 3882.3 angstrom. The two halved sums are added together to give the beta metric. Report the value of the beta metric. 4.4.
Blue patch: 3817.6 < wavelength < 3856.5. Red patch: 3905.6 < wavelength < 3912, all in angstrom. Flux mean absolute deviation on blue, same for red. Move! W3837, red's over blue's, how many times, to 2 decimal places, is 0.37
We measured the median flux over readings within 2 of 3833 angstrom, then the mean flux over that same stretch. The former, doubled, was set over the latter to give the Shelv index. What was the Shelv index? 2.00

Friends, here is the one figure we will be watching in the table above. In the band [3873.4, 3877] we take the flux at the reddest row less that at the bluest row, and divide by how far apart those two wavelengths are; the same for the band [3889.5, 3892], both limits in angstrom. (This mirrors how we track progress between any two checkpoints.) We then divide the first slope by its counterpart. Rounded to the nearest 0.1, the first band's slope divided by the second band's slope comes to -4.8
